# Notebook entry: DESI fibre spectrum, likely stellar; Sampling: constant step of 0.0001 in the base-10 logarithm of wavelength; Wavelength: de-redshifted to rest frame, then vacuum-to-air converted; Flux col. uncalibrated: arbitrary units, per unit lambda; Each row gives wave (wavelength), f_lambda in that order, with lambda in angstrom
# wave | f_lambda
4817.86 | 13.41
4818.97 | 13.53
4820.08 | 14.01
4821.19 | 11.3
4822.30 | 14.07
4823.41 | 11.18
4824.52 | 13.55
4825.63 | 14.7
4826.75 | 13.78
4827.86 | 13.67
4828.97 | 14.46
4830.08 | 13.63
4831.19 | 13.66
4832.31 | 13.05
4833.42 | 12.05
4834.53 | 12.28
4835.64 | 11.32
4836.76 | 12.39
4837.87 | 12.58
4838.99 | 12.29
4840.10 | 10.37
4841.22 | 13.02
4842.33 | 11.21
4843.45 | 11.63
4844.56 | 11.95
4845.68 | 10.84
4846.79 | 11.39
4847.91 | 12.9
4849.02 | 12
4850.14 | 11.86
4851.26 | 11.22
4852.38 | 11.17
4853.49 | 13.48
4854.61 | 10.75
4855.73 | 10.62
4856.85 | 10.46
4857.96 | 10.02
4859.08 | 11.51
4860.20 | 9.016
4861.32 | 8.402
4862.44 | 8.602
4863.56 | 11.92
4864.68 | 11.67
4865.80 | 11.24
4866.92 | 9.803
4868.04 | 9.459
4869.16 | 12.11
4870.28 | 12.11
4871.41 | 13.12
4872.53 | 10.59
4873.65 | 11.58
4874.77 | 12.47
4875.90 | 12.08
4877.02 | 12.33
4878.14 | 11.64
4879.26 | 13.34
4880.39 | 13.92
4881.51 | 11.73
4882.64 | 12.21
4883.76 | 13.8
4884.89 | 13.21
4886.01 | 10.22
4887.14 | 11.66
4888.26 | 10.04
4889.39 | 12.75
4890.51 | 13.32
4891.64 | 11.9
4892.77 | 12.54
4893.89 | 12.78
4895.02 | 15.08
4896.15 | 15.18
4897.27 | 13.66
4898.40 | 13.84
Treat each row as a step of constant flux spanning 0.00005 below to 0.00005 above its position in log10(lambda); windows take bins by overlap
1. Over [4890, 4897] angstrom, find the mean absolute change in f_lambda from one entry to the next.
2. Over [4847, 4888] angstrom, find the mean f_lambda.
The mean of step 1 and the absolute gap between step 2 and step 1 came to 5.75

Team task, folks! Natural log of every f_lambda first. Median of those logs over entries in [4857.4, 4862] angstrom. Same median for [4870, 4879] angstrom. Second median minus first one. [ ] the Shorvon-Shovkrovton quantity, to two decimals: 0.24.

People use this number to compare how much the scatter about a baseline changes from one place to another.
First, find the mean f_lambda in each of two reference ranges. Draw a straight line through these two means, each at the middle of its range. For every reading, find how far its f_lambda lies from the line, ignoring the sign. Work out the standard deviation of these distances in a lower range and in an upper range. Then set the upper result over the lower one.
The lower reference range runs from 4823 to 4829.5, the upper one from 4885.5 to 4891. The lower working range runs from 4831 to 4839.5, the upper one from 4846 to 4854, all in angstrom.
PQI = 1.0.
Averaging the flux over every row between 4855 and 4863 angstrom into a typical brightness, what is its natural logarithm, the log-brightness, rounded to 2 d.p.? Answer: 2.28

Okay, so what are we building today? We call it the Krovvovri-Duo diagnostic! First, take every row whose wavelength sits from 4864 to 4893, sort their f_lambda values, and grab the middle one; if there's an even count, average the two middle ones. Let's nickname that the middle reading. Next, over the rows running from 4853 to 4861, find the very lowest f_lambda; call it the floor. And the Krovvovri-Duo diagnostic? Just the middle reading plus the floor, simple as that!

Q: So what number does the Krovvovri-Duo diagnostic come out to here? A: 21.1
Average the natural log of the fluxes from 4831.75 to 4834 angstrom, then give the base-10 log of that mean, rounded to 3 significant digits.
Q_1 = 0.403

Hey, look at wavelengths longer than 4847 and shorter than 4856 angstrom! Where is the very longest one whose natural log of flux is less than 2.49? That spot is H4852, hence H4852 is 4855.73 angstrom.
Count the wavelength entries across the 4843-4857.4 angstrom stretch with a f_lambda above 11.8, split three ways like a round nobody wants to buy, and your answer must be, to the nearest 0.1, 1.7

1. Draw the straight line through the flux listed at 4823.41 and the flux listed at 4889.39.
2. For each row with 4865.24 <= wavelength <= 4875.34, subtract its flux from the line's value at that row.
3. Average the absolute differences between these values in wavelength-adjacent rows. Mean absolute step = 1.23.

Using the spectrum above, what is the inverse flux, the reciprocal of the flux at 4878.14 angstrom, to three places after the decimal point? 0.086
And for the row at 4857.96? 0.100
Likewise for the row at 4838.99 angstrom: 0.081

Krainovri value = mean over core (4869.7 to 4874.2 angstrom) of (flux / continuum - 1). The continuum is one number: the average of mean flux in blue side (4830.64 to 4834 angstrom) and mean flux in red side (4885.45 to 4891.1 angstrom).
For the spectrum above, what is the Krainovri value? -0.033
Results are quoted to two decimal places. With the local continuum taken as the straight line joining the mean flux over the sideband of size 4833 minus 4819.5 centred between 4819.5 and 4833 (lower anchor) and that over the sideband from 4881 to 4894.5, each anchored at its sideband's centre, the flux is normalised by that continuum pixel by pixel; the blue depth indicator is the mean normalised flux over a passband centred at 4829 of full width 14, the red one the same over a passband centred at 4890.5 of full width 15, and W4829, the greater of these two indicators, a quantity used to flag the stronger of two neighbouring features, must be 1.05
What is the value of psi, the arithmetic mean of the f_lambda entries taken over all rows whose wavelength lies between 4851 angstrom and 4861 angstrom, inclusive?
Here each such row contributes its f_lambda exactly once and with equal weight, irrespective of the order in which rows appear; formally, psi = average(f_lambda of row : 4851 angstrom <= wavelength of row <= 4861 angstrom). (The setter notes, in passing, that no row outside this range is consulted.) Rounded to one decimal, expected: 10.9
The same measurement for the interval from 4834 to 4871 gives 11.3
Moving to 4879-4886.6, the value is 12.6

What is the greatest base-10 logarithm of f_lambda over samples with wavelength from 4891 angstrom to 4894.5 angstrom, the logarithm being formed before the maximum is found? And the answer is 1.11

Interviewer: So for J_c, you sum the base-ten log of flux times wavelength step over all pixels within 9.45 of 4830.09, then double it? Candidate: 42.0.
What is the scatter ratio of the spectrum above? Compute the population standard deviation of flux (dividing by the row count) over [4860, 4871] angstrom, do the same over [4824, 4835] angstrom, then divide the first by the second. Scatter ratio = 1.8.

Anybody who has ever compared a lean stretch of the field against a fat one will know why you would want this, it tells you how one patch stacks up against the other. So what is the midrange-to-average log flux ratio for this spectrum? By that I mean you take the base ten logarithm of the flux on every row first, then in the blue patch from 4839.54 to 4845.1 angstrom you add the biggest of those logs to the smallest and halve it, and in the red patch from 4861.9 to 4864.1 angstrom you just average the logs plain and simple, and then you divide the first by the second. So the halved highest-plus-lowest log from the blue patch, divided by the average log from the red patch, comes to 1.06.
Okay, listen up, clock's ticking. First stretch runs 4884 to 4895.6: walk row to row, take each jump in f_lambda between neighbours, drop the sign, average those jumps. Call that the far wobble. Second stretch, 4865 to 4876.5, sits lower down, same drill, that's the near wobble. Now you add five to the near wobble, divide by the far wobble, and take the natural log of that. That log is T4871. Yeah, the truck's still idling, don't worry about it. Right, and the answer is 1.4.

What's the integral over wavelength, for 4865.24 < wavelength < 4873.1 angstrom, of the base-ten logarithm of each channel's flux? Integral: 8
